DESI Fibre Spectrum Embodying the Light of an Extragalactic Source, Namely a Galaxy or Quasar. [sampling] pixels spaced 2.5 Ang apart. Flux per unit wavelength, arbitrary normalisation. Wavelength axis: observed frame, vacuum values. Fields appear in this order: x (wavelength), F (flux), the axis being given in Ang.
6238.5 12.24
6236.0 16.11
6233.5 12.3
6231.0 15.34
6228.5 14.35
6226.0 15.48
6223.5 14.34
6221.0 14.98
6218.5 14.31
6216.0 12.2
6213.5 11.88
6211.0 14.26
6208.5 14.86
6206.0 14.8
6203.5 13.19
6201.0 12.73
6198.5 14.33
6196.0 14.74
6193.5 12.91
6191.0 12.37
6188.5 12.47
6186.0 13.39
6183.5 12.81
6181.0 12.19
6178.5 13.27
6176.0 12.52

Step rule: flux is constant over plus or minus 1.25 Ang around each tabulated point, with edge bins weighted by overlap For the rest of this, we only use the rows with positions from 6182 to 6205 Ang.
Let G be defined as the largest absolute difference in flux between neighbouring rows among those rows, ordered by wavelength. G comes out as 1.8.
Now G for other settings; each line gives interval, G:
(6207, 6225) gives 2.4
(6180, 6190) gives 0.9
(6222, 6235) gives 3.0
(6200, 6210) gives 1.6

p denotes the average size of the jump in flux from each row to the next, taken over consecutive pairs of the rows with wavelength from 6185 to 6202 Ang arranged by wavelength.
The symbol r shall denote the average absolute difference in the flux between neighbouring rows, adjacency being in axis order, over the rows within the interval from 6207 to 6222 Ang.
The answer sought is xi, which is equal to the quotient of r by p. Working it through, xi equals 1.35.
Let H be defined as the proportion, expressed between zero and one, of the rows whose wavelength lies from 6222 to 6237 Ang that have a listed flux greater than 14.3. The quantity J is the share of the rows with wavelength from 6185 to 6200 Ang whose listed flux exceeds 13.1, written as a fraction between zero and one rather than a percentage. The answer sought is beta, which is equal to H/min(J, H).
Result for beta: 1.7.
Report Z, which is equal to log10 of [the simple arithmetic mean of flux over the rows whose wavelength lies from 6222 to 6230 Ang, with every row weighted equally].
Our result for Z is 1.17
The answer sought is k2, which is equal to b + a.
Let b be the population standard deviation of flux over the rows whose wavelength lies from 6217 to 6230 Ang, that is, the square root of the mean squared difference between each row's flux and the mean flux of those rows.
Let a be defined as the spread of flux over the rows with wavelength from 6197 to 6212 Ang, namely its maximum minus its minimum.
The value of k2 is 2.6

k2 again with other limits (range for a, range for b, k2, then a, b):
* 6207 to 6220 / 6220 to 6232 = 3.5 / 3.0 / 0.48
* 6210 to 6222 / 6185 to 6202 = 4.0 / 3.1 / 0.86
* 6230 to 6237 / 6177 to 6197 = 4.6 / 3.8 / 0.76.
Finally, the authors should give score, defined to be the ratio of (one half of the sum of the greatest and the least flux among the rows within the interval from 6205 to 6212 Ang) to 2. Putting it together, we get 7.3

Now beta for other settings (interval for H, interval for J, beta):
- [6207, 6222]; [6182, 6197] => 1.5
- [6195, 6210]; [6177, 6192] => 2.0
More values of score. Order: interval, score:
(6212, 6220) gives 6.5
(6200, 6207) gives 6.9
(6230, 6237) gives 7.1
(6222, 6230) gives 7.5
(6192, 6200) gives 6.9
